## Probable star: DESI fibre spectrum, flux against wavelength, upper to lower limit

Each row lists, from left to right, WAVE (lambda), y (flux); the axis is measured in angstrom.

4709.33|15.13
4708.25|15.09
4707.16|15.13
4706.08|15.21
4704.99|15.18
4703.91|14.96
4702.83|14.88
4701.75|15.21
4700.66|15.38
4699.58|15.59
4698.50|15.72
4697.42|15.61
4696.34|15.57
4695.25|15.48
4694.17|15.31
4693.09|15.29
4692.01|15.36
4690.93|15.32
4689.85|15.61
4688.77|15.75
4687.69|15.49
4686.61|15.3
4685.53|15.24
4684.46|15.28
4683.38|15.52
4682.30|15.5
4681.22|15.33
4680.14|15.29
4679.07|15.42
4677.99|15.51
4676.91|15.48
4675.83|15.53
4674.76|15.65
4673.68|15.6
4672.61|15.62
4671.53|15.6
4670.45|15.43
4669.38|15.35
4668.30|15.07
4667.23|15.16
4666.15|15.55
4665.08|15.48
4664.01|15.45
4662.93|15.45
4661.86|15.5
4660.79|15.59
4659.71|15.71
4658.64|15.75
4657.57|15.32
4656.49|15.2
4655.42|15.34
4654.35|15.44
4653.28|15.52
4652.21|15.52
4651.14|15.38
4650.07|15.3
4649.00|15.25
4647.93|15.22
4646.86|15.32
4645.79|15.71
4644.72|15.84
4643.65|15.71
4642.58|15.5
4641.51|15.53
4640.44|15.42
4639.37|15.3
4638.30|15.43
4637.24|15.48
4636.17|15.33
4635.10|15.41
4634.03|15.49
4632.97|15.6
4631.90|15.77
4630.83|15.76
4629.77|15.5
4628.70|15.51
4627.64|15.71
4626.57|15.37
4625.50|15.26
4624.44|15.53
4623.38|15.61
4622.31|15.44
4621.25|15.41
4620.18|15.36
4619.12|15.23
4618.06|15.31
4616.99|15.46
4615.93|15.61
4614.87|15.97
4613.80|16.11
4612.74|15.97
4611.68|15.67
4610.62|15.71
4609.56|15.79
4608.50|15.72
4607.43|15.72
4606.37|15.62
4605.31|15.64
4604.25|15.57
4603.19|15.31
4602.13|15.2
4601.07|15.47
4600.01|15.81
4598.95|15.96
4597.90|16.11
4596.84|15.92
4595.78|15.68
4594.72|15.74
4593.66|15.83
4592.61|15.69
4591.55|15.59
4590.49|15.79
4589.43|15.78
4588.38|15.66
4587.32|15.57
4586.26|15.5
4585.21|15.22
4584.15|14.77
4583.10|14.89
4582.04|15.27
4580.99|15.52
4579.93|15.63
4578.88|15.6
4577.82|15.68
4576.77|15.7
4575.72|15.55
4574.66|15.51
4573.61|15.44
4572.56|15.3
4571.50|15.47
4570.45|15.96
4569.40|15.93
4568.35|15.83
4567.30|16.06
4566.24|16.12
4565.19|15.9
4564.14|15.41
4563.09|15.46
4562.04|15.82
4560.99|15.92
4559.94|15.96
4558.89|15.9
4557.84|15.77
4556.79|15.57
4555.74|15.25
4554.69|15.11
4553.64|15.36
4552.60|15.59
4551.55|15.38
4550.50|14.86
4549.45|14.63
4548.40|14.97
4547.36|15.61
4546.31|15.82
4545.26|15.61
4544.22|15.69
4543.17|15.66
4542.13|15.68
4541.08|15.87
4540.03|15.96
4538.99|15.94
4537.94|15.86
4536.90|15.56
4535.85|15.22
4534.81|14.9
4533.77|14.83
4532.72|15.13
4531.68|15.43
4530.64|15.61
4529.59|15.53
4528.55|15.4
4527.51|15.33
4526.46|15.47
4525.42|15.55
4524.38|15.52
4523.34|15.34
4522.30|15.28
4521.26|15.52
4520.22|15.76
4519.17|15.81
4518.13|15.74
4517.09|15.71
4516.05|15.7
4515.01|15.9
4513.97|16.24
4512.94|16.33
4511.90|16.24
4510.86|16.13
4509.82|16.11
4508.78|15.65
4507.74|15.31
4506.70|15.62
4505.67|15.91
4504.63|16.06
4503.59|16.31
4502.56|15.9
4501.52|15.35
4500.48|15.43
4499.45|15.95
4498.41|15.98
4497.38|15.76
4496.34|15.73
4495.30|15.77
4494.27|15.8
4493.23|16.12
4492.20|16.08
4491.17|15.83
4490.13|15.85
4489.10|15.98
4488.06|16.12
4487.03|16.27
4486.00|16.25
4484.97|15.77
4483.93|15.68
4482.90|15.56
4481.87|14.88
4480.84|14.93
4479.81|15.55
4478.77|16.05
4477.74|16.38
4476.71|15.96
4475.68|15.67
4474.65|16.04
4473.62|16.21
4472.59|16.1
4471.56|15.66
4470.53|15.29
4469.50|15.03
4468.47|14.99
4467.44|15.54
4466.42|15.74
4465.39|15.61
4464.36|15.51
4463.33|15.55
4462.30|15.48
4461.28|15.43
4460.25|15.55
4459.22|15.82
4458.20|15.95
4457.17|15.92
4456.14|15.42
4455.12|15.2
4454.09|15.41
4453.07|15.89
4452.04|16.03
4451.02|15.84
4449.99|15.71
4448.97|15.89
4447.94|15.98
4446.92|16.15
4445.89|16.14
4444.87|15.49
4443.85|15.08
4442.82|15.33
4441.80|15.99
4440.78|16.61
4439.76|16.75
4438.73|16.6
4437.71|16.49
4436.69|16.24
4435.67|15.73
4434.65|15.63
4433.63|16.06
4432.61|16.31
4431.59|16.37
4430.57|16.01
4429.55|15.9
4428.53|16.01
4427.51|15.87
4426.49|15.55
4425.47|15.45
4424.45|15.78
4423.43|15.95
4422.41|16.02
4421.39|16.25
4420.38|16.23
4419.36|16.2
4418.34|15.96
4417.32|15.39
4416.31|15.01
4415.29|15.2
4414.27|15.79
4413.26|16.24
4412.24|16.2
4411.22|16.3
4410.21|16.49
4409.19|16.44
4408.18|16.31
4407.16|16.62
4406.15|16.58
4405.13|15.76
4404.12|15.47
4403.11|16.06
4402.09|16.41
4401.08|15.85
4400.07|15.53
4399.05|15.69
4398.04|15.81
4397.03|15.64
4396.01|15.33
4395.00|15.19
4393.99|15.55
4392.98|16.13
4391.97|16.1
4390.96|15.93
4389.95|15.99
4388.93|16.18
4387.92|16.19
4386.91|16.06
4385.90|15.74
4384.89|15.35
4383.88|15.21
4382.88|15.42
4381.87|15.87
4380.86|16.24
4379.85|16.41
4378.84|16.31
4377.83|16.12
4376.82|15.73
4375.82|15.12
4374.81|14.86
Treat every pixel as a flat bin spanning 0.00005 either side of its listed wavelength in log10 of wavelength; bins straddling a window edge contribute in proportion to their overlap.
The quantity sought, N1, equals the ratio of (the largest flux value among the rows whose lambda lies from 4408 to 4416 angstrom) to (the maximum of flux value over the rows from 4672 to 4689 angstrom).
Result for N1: 1.05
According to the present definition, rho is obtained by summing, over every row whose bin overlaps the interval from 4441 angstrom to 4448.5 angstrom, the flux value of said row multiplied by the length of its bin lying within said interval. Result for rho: 118.3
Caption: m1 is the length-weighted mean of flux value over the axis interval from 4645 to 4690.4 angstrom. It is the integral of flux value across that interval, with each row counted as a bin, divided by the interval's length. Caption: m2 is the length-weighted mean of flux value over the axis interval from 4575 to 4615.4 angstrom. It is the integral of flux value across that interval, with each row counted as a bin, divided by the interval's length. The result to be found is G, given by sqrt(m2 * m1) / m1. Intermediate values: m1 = 15.5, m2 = 15.6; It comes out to 1.01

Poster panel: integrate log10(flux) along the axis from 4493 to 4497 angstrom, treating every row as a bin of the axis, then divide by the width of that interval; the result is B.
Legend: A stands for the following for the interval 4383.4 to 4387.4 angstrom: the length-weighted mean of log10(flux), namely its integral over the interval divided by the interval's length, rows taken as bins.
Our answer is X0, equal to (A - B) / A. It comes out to -0.003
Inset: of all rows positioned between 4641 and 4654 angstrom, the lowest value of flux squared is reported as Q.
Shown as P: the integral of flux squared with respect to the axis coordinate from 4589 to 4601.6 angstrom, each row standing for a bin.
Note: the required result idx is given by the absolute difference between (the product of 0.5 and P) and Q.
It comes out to 1337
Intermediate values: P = 3138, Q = 232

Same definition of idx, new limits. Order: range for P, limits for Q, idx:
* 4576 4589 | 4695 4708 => 1326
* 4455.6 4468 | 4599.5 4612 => 1283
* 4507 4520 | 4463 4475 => 1417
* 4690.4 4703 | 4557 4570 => 1258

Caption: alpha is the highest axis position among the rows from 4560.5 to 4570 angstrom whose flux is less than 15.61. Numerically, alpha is 4564.14 angstrom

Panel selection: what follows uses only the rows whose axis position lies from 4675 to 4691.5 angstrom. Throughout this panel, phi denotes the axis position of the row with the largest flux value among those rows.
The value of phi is 4688.77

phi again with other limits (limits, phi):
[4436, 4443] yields 4439.76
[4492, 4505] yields 4503.59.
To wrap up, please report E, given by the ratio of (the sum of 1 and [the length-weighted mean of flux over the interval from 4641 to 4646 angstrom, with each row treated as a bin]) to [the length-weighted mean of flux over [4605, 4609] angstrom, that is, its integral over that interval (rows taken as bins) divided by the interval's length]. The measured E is 1.064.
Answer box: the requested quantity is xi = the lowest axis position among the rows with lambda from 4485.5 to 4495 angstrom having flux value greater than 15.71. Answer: 4486.00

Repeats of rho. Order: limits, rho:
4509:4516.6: 122.2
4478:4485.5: 116.3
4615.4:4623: 117.1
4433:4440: 113.4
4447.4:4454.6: 114.0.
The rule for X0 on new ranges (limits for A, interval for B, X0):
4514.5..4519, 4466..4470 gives 0.009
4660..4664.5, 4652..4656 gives -0.002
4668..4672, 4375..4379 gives -0.009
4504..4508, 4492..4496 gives -0.003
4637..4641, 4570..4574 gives -0.002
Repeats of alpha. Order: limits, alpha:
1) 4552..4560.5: 4556.79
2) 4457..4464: 4463.33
